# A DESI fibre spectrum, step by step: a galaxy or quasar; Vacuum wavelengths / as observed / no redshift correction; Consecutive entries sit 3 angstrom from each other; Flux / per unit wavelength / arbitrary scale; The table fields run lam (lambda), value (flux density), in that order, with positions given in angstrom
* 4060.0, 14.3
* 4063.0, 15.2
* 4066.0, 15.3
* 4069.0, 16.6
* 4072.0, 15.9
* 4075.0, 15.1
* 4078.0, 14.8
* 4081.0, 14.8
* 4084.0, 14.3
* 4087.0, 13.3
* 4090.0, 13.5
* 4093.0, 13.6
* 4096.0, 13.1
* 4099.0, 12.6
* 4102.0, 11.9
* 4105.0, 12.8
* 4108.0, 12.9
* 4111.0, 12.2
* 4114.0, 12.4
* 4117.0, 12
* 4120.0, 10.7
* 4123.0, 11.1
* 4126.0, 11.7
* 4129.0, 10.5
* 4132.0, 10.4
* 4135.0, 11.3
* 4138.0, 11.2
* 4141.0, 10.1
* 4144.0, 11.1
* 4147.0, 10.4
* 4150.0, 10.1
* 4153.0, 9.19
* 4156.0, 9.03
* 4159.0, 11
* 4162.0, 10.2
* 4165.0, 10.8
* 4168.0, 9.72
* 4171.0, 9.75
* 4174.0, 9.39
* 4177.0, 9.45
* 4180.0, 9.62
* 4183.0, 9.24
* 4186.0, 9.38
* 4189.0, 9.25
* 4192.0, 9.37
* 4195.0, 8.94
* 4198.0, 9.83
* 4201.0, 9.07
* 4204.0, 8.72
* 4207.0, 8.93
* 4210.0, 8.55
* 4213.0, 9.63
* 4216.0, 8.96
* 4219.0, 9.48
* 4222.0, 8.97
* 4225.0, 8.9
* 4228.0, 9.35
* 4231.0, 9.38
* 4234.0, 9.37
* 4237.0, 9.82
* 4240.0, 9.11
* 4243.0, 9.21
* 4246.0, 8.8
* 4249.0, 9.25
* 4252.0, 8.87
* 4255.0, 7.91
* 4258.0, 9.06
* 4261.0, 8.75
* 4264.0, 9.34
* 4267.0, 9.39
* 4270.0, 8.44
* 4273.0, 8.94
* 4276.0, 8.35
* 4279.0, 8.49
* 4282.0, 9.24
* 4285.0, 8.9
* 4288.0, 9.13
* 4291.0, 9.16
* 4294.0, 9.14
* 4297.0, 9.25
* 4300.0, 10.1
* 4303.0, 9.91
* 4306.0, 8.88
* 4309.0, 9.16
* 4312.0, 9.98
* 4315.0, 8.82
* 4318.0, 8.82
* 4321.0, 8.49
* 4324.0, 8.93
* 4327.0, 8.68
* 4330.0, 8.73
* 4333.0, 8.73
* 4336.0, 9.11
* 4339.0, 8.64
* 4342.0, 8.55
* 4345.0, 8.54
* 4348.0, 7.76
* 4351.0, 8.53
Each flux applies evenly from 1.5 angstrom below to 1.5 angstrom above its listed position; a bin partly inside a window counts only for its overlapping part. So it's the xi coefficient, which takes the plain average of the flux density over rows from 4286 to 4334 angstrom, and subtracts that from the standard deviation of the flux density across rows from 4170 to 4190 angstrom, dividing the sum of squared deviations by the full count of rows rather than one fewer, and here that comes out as -8.9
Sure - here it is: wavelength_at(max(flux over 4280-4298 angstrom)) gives 4297.0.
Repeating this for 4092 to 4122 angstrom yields 4093.0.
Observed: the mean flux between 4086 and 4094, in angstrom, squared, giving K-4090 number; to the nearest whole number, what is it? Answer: 181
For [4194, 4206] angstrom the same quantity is 84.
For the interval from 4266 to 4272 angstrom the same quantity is 79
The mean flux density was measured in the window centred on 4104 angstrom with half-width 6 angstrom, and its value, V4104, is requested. 12.5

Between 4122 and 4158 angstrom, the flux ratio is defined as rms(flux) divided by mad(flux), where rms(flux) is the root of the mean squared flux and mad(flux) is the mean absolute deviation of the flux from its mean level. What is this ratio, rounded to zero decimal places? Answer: 16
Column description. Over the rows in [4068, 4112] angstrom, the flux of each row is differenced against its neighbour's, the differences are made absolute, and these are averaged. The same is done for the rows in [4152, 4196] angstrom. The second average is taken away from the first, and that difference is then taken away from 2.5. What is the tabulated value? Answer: 2.46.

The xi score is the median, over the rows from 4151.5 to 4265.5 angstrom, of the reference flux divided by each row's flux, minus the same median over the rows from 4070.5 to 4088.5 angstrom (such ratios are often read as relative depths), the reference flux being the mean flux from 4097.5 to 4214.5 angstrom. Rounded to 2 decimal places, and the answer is 0.42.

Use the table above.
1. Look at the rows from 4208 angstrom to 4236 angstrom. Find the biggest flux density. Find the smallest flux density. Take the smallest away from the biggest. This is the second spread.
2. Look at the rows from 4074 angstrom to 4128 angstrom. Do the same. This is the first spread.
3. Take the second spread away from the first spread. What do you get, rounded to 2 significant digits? 3.3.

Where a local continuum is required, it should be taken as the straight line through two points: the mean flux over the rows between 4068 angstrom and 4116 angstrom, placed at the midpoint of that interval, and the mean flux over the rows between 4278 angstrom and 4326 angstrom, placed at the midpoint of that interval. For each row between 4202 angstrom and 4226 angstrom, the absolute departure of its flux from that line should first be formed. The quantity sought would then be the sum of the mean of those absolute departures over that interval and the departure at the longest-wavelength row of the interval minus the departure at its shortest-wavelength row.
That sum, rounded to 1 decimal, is 1.4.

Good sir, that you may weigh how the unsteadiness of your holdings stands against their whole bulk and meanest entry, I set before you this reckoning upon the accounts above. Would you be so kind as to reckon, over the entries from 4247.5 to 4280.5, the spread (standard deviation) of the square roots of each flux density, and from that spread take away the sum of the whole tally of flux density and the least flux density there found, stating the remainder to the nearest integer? -105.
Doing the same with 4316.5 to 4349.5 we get -103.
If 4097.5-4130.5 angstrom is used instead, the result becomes -141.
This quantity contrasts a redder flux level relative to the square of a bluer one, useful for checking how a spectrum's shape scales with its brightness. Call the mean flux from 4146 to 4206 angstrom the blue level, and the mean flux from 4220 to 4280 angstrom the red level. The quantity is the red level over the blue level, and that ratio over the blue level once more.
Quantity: 0.10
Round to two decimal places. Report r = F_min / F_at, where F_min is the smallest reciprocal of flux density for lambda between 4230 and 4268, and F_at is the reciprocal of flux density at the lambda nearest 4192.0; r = 0.95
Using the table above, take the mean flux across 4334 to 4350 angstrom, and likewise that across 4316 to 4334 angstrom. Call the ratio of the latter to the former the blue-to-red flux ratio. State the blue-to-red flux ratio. 1.02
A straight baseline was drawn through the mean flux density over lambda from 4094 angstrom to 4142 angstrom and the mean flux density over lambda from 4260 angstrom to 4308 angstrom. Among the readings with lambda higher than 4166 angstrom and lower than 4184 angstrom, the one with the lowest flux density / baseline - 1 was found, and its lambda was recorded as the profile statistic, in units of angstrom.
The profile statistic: 4183.0 angstrom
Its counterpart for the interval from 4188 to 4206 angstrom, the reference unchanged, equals 4204.0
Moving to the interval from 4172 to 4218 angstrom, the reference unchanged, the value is 4210.0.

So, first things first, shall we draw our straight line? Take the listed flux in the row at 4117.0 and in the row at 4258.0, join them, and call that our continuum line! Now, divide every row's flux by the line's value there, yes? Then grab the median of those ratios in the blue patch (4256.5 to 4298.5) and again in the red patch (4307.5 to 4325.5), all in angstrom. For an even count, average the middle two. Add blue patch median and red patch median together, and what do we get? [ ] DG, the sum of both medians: 2.18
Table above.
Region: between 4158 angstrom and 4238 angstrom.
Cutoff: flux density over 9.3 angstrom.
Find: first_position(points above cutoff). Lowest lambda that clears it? 4159.0 angstrom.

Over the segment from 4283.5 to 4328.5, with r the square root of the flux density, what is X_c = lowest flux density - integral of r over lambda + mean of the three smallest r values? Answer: -125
